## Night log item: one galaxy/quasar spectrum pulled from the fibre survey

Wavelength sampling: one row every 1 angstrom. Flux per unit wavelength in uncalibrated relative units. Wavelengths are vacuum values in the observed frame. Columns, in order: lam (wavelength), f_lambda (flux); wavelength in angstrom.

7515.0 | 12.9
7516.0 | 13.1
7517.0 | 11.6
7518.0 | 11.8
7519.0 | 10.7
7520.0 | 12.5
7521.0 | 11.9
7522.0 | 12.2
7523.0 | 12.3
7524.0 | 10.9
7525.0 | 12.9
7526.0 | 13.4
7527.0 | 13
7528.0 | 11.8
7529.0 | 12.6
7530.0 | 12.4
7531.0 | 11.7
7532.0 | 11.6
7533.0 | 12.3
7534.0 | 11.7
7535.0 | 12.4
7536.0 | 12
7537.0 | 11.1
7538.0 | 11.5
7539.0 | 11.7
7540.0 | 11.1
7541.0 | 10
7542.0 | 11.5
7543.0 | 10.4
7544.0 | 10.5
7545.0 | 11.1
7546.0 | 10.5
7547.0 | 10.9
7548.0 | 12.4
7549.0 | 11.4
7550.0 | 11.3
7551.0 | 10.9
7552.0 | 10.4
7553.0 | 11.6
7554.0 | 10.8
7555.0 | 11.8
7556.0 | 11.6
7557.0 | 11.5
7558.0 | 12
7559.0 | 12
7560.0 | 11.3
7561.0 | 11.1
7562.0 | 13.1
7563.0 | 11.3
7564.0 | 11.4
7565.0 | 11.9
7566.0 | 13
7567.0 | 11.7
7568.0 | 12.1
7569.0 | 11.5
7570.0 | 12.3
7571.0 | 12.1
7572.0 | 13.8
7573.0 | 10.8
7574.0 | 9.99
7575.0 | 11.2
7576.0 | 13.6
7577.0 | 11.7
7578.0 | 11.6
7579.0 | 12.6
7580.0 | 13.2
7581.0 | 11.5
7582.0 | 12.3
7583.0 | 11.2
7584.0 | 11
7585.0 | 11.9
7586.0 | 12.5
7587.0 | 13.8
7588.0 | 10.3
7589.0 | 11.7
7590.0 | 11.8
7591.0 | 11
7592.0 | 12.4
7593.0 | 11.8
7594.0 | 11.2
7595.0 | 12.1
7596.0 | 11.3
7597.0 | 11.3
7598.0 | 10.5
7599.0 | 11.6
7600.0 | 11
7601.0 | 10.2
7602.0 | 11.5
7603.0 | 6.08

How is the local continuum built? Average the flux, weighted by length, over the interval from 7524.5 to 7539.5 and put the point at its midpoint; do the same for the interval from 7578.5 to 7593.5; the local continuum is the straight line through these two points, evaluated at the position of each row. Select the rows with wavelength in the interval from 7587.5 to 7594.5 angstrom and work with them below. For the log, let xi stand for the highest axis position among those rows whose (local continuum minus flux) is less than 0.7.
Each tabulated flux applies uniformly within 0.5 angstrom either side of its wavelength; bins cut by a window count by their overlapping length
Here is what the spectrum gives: 7593.0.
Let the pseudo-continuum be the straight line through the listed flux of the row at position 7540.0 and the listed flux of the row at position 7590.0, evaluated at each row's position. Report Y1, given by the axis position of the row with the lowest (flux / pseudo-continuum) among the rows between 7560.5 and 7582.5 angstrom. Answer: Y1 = 7574.0 angstrom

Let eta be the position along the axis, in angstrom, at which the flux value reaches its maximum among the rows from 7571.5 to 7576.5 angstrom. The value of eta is 7572.0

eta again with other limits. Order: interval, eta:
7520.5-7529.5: 7526.0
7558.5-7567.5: 7562.0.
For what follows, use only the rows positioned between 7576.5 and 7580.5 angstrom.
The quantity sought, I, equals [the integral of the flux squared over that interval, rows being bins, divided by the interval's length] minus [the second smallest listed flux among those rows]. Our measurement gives 139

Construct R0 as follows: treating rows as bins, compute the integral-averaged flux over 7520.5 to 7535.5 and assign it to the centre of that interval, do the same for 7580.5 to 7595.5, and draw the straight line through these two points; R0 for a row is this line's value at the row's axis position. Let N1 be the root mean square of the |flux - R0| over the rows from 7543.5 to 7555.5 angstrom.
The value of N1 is 1.08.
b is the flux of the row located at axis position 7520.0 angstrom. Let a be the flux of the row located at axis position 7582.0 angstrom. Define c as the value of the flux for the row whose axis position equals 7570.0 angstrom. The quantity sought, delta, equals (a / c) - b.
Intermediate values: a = 12.3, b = 12.5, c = 12.3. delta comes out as -11.5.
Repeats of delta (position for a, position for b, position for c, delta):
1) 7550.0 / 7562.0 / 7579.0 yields -12.2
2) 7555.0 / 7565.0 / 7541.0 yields -10.7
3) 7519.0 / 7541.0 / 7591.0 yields -9.0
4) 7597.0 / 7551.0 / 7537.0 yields -9.9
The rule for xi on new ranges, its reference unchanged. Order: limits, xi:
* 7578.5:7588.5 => 7587.0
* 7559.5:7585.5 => 7585.0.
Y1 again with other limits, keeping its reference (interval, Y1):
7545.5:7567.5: 7552.0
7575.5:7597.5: 7588.0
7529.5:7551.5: 7541.0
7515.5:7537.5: 7519.0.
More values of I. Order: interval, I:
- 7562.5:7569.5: 129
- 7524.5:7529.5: 150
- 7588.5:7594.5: 125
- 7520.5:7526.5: 139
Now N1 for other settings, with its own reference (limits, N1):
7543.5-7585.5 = 0.91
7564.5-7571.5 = 0.48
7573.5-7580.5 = 1.17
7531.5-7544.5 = 1.02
